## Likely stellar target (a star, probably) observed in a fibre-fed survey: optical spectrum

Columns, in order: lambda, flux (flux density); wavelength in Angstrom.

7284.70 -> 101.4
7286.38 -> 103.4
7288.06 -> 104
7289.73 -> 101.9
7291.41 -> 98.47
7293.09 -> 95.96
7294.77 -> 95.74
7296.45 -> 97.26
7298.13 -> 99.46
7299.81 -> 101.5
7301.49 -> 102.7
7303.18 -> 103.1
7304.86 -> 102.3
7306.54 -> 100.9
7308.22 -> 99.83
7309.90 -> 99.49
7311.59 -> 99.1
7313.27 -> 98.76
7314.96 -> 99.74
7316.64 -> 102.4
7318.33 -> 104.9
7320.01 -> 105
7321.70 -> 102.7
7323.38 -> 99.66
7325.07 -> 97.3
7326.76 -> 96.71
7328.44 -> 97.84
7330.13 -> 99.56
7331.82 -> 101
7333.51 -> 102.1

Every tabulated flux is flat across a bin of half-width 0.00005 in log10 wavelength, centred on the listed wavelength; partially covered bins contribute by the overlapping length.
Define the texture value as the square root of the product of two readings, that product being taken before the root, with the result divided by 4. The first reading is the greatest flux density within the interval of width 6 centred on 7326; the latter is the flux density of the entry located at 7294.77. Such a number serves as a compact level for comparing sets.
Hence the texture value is 24.4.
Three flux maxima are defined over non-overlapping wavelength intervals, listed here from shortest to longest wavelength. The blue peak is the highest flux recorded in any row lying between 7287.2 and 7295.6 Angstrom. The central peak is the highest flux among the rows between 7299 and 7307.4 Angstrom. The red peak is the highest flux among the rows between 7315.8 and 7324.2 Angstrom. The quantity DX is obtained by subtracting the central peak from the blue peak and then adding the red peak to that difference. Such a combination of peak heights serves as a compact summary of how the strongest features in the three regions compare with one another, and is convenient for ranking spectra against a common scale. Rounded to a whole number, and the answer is 106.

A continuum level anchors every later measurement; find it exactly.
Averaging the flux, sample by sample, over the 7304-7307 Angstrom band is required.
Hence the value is 102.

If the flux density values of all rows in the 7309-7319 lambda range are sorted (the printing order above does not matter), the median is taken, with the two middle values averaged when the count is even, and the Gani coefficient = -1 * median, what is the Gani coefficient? -100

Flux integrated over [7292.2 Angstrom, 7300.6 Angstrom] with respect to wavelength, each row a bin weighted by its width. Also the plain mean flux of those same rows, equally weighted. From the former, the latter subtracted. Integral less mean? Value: 725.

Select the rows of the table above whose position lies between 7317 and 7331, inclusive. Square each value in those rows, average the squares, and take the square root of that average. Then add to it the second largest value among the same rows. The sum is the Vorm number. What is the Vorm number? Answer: 205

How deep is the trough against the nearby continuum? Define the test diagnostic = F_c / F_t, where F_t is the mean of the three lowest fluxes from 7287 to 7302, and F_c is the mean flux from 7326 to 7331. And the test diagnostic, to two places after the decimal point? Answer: 1.02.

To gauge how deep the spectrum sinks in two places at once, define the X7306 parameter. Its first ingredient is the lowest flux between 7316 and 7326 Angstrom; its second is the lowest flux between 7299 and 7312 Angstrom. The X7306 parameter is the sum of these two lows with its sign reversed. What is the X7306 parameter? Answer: -196.4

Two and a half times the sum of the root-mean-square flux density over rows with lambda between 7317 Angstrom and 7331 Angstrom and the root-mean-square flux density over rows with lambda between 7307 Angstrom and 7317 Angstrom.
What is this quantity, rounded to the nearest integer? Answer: 501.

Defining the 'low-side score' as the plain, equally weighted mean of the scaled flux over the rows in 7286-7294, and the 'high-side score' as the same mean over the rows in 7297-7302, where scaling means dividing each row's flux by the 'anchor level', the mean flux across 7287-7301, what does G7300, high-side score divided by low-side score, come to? 1.00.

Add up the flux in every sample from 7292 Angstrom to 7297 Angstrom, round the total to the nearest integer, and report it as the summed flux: 289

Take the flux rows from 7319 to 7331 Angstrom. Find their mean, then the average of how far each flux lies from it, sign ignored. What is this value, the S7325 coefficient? 2.3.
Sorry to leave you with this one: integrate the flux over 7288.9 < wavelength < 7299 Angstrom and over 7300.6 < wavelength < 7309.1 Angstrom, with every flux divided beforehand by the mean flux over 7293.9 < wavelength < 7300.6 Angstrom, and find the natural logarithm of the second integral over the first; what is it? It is -0.14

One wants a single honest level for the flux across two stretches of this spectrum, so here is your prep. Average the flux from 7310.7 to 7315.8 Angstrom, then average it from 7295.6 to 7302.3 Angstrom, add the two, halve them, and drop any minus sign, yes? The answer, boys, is 100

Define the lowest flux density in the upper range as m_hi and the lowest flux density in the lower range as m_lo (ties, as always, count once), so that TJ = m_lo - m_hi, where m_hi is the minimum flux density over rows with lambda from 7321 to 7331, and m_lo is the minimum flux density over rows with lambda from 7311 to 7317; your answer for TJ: 2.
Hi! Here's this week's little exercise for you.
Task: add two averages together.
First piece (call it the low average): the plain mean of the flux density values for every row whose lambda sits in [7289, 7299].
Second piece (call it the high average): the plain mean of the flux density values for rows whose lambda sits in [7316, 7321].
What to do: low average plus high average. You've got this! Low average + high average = 202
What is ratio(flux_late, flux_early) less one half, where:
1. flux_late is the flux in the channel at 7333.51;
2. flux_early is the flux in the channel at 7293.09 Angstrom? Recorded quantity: 0.56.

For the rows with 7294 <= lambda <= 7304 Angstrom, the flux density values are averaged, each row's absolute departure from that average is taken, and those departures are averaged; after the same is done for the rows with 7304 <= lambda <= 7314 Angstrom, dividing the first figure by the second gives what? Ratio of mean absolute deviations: 2.41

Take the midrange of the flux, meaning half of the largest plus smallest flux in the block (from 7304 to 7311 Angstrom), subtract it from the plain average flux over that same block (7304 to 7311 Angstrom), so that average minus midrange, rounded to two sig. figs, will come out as -0.27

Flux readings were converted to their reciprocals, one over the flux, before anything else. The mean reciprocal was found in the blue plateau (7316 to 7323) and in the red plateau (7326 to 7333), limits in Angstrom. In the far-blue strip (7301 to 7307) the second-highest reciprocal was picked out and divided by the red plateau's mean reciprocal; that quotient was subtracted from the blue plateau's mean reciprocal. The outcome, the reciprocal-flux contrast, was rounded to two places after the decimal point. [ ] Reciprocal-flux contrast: -0.96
